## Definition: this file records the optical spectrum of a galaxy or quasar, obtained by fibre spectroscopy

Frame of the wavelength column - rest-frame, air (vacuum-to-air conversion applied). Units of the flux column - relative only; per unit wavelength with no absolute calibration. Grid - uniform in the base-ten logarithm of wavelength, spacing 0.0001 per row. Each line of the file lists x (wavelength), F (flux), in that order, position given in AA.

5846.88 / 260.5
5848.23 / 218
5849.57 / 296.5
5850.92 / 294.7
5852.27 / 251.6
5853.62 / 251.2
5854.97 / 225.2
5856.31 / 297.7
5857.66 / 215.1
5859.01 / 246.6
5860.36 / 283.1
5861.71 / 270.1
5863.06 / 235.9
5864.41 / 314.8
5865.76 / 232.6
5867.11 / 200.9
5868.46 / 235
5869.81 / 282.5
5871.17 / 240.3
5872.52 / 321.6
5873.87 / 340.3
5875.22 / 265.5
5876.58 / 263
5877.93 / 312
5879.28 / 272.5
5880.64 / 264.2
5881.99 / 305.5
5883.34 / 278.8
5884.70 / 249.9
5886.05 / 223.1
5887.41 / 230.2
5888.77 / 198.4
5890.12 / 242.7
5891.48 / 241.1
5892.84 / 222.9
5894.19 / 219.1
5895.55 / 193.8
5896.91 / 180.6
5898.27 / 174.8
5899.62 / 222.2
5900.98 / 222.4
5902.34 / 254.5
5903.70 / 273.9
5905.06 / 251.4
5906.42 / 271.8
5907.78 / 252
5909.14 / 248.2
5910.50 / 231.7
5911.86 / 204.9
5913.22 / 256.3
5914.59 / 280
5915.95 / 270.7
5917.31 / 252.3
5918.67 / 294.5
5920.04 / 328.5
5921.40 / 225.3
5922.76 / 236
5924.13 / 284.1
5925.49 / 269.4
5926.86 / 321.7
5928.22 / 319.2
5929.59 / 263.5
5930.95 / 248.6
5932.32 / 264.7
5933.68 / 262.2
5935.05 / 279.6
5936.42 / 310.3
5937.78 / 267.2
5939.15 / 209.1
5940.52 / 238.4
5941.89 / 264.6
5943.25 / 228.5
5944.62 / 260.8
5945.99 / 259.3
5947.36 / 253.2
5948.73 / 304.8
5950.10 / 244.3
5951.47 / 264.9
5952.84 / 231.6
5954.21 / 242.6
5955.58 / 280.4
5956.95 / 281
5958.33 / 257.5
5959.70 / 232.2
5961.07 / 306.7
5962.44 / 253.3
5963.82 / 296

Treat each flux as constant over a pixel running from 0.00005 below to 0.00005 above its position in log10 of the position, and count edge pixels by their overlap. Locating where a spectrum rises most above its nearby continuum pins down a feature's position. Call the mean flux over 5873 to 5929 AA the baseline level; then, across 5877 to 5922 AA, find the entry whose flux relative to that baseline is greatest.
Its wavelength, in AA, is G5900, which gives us 5920.04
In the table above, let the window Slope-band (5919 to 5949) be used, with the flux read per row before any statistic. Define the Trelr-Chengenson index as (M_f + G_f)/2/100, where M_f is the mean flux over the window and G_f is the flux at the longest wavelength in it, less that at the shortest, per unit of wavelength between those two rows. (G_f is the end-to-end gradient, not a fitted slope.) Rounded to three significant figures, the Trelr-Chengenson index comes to 1.34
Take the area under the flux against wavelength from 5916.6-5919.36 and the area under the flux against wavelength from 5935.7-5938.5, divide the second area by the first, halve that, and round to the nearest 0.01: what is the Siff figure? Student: 0.53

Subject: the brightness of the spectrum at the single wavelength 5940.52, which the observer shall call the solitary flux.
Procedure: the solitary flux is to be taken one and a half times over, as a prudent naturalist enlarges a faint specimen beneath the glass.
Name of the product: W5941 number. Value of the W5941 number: 358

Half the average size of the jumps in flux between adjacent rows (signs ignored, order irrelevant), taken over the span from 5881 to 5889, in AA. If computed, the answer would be 12.1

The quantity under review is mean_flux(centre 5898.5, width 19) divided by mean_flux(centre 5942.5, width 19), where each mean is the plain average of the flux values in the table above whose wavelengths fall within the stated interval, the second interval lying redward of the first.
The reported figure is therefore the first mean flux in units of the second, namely 0.88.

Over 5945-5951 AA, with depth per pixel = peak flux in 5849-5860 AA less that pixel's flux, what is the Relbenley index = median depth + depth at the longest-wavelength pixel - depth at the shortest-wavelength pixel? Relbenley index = 56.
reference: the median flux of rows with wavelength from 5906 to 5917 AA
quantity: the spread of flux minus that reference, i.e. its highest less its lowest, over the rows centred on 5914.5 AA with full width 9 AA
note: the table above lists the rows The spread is 90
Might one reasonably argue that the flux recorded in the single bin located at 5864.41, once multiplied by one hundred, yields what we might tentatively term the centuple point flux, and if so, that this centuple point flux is 31480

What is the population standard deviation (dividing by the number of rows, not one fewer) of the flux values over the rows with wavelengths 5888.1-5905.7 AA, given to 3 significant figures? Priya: 28.7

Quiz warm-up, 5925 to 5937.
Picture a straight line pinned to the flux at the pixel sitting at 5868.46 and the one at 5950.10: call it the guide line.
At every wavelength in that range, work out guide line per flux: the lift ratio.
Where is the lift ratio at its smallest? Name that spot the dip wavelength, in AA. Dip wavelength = 5926.86 AA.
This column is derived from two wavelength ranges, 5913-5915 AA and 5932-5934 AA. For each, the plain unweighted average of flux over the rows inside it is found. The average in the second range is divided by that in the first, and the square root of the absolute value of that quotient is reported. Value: 0.99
